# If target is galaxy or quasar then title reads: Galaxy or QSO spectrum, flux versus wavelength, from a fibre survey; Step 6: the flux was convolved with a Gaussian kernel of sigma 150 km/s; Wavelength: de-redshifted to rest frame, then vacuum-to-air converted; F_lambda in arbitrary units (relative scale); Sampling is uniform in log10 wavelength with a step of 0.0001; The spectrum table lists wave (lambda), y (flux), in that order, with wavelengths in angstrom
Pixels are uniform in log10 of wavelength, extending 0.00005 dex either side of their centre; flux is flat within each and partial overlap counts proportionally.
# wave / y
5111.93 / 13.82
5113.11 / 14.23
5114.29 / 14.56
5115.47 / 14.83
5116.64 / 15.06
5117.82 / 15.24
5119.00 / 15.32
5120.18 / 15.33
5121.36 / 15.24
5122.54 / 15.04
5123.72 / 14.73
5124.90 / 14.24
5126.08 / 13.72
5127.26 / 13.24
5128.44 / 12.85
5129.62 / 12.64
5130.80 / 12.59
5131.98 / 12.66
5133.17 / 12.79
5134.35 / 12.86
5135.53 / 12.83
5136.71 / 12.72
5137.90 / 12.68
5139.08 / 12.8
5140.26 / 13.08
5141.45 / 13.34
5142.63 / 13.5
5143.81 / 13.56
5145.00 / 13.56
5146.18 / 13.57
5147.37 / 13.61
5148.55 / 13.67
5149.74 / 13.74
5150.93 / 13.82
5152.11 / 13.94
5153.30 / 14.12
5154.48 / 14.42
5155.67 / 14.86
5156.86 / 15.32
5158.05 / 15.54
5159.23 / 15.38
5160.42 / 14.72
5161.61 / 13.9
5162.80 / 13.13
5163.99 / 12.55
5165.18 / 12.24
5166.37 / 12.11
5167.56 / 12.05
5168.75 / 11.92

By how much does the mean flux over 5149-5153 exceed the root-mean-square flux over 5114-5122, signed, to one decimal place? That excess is -1.3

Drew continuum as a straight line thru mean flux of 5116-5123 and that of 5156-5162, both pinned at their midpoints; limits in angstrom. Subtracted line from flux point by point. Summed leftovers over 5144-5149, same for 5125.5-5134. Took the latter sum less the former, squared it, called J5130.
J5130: 95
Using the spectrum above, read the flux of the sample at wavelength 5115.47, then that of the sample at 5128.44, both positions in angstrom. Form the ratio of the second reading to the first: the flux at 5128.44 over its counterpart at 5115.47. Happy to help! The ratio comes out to 0.87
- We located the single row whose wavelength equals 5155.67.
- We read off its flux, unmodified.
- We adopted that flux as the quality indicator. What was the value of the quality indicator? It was 14.86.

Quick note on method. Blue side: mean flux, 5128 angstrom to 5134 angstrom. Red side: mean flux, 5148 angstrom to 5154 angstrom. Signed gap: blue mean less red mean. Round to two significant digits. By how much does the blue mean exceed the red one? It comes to -1.2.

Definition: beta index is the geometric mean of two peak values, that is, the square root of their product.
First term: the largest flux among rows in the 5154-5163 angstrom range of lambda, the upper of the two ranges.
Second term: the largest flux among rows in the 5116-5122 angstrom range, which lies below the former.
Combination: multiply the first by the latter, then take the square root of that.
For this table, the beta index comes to 15.4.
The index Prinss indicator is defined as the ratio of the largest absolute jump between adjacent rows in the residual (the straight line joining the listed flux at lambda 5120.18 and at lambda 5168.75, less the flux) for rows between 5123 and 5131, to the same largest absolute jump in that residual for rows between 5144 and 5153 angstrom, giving 2.16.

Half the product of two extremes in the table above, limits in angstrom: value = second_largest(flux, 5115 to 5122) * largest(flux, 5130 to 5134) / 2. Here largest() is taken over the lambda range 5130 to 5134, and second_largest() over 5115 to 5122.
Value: 98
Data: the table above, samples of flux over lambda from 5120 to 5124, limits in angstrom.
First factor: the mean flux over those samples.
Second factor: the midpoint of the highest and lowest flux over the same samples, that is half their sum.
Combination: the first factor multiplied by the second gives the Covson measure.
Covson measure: 227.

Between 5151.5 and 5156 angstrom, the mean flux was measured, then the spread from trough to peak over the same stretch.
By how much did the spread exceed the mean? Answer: -13.4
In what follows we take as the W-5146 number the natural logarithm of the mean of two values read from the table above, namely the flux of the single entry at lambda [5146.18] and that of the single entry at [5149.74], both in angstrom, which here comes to 2.61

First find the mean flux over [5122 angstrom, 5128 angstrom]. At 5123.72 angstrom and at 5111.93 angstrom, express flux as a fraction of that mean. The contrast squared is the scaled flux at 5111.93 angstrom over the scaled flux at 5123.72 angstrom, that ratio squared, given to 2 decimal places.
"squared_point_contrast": 0.88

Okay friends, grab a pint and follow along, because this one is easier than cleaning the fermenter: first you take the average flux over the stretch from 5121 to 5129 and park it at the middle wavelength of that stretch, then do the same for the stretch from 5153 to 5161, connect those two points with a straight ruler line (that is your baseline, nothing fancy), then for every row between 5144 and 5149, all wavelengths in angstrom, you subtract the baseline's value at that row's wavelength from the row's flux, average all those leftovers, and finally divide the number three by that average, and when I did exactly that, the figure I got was -2.8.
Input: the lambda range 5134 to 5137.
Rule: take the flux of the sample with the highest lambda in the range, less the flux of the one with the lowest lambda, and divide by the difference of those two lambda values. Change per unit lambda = -0.06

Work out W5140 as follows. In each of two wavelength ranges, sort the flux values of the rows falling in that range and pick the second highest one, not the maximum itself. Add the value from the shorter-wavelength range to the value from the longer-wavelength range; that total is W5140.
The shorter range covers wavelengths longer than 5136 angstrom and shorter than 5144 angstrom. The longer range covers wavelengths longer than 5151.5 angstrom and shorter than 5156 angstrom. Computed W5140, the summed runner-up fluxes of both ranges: 27.9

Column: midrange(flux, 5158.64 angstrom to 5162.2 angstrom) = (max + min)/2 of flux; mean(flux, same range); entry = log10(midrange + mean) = 1.47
